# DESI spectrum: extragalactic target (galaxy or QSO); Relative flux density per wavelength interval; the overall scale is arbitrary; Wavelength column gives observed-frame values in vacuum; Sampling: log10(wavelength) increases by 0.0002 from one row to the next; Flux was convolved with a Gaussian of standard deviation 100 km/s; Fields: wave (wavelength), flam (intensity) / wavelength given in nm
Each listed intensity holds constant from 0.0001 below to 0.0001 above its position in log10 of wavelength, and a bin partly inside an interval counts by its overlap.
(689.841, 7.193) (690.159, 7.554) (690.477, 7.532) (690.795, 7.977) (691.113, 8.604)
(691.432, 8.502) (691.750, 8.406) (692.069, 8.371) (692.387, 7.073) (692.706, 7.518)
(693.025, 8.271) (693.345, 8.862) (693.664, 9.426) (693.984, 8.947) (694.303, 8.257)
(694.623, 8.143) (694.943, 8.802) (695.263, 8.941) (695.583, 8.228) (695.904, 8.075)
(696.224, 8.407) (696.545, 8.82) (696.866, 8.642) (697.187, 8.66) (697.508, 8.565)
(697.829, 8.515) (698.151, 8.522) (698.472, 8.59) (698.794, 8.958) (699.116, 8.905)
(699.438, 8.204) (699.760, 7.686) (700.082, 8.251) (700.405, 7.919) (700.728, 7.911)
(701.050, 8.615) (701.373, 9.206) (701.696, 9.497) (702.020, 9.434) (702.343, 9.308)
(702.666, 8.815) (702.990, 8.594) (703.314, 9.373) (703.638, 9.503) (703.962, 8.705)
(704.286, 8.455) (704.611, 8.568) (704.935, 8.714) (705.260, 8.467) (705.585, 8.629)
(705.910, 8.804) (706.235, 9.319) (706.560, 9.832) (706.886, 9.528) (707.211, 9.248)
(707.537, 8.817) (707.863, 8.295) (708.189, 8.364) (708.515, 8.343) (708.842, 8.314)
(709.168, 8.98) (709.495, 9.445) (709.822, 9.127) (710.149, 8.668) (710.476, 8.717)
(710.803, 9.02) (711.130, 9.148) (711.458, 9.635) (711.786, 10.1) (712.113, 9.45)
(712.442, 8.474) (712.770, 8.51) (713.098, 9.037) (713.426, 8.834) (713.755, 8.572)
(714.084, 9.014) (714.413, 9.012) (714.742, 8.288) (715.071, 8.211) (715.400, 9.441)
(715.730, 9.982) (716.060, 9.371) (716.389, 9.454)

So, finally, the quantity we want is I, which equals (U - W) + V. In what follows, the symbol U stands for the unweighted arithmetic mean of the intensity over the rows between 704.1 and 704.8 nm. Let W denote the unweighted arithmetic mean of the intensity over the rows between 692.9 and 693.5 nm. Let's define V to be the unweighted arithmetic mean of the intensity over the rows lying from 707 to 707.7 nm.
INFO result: 9.0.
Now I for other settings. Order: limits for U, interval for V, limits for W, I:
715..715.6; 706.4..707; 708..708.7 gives 10.2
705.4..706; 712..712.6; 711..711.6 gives 8.3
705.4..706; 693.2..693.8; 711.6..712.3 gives 8.1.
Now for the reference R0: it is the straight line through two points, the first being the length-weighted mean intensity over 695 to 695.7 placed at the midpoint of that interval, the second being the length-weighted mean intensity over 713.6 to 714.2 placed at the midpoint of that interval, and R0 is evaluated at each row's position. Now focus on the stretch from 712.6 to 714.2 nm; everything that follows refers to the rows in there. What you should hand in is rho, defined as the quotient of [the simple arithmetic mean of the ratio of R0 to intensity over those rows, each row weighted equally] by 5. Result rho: 0.200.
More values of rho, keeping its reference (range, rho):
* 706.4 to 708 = 0.192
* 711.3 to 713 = 0.191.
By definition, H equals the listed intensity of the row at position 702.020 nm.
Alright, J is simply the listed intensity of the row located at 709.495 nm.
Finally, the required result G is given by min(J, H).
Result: 9.4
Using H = 9.434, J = 9.445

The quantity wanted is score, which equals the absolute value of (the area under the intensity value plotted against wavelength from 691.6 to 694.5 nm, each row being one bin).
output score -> 24.2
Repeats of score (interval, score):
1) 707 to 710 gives 26.3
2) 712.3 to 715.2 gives 25.1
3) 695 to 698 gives 25.6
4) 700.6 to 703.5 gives 26.1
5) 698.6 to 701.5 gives 24.4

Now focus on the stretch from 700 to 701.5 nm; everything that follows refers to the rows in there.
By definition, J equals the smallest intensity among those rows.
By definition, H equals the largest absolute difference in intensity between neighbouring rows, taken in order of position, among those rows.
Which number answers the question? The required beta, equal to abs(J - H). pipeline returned 7.2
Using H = 0.70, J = 7.911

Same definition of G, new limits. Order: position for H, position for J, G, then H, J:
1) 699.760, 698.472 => 7.7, 7.686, 8.59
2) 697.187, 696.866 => 8.6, 8.66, 8.642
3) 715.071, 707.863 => 8.2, 8.211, 8.295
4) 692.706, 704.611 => 7.5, 7.518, 8.568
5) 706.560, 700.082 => 8.3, 9.832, 8.251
